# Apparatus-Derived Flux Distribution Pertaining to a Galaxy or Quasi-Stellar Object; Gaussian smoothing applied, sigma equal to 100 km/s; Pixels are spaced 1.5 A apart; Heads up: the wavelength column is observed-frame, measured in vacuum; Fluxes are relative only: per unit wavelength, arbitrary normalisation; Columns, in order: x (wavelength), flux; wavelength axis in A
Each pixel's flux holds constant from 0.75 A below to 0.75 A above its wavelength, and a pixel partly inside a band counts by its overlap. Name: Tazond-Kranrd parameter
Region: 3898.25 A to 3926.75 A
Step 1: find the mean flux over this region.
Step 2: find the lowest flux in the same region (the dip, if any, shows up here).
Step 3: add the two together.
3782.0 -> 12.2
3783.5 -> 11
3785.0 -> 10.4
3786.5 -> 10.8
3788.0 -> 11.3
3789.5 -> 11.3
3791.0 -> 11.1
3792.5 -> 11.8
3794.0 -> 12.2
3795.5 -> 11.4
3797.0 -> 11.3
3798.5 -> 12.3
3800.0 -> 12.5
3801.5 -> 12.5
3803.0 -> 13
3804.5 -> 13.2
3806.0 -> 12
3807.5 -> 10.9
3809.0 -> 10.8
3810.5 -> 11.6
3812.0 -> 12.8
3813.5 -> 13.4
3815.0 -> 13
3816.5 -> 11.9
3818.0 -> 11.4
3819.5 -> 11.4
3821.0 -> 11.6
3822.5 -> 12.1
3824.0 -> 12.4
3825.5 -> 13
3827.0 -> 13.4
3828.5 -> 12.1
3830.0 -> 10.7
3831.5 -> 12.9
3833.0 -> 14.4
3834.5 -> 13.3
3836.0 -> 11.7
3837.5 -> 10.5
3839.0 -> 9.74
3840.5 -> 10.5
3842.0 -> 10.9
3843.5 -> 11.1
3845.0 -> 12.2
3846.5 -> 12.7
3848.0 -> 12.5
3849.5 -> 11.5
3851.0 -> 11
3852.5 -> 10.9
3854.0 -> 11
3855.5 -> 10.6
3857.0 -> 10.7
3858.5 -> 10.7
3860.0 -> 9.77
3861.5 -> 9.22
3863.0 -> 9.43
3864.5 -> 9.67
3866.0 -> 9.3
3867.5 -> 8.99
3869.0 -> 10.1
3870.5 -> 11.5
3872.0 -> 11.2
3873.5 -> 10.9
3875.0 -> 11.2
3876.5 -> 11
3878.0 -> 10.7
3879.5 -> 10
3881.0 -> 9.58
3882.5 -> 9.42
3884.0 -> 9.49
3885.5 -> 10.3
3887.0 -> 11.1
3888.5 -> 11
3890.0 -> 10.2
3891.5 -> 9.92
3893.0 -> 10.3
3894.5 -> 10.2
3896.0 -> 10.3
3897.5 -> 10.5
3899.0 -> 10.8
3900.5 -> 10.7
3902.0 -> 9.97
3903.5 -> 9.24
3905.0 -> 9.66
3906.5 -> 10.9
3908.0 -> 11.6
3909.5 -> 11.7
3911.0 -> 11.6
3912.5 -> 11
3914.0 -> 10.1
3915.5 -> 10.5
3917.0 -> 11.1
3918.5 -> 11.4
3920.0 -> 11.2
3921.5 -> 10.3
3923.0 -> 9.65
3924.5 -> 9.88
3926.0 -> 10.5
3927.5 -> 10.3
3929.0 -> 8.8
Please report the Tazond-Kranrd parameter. 19.9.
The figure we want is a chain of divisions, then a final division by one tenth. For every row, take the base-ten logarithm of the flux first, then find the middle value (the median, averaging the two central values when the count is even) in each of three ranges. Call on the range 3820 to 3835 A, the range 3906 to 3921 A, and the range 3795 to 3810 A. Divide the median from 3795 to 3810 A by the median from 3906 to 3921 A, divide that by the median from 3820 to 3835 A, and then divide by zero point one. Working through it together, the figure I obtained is 9.4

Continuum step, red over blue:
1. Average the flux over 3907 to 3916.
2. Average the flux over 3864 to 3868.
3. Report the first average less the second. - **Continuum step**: 2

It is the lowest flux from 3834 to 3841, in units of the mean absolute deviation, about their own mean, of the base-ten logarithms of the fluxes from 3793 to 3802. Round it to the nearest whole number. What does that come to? 584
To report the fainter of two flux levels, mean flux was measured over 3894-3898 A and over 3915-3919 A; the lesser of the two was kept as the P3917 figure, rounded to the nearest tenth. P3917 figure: 10.3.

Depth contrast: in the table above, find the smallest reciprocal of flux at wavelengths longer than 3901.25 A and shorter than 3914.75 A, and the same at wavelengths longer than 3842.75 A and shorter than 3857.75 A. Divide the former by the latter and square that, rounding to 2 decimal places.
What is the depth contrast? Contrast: 1.18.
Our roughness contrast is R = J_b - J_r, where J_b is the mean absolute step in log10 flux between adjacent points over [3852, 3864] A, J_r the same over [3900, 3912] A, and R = -0.0102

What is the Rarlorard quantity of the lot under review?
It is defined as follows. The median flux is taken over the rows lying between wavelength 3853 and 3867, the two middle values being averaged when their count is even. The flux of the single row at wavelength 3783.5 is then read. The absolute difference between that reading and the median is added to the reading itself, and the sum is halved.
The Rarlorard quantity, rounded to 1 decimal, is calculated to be 6.1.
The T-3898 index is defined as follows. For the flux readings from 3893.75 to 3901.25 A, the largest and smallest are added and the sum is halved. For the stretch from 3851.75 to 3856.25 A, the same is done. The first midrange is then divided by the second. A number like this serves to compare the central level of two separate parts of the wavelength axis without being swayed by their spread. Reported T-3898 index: 0.972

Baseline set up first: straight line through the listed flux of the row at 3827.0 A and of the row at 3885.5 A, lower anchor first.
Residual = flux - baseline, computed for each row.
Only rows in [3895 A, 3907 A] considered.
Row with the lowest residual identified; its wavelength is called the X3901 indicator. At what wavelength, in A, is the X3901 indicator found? 3903.5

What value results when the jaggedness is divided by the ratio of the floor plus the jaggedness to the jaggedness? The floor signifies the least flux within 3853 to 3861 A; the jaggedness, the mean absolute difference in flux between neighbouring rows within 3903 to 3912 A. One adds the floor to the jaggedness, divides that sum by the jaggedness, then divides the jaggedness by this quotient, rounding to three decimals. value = 0.025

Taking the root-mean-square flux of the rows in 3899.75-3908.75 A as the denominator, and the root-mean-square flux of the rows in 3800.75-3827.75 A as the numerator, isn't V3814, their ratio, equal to 1.18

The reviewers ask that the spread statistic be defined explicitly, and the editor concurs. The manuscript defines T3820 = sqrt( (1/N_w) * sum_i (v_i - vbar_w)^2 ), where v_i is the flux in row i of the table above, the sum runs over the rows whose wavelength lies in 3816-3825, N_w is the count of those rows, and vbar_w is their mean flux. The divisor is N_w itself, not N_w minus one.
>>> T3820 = 0.37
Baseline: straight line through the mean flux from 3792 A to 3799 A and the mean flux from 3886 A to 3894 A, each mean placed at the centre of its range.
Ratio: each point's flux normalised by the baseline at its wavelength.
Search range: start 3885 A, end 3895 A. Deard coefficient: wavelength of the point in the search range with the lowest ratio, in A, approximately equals 3891.5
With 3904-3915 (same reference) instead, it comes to 3905.0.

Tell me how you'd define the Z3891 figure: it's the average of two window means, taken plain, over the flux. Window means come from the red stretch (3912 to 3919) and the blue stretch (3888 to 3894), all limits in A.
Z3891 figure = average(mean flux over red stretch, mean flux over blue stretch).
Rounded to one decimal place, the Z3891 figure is 10.6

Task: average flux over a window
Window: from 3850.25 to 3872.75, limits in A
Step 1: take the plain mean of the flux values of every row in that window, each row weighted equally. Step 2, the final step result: 10.3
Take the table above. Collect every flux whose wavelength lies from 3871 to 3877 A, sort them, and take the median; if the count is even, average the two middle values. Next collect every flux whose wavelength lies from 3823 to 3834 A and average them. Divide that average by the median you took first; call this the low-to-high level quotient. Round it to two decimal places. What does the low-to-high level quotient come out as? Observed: 1.14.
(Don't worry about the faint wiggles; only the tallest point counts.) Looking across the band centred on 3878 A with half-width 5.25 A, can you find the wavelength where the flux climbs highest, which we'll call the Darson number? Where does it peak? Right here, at 3875.0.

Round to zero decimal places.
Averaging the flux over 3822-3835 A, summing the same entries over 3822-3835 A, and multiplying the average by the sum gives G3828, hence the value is 1452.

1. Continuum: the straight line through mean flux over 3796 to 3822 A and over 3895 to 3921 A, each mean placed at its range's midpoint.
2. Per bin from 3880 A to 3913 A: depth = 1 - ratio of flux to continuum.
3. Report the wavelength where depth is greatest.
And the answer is 3882.5 A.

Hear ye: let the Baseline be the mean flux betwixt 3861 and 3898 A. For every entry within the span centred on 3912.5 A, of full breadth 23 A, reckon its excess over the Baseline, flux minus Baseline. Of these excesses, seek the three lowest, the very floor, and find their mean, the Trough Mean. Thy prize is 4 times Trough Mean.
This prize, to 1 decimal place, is -2.8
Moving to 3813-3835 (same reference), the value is 3.8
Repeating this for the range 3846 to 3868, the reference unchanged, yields -4.2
